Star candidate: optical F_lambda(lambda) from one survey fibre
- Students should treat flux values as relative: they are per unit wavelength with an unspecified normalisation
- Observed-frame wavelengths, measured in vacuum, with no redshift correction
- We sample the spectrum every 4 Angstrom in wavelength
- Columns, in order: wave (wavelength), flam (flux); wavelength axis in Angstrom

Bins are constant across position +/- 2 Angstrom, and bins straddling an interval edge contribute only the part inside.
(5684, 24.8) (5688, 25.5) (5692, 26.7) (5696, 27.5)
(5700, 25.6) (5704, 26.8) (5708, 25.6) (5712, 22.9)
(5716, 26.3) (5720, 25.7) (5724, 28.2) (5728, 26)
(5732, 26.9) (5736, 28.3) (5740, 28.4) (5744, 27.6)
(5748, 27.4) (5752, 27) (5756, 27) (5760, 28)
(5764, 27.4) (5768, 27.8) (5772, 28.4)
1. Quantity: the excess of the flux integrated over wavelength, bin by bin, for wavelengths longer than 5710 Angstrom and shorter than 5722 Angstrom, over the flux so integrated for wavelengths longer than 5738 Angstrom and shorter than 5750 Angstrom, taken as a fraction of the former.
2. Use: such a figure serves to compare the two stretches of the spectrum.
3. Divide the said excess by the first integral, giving -0.113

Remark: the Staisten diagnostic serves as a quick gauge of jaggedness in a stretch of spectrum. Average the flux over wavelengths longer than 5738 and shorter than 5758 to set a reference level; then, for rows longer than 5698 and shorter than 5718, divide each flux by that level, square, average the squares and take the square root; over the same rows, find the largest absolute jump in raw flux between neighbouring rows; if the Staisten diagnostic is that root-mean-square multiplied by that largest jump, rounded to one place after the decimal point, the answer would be 3.2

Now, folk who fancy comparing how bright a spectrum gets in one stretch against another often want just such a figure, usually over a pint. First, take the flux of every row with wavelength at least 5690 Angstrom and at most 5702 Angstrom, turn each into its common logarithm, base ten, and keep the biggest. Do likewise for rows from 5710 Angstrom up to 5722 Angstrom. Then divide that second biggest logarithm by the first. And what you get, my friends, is 0.987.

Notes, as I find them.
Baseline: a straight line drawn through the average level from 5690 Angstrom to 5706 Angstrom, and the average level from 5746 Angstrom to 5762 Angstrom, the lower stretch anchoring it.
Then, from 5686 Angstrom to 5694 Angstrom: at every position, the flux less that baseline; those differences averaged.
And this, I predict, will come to -0.45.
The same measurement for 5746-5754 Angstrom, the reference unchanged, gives -0.10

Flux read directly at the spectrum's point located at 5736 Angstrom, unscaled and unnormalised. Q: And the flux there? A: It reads 28.3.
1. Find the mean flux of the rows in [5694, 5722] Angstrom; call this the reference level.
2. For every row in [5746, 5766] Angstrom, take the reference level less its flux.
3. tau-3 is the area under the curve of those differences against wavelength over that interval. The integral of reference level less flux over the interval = -32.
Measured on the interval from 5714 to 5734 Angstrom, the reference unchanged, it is -17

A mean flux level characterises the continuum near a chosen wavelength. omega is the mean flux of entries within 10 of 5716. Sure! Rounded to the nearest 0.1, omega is 25.7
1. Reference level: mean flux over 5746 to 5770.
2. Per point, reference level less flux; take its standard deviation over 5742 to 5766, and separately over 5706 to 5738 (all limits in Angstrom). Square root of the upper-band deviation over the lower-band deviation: 0.47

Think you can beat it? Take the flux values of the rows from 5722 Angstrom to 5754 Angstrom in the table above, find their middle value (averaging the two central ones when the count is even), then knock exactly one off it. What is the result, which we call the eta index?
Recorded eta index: 26.5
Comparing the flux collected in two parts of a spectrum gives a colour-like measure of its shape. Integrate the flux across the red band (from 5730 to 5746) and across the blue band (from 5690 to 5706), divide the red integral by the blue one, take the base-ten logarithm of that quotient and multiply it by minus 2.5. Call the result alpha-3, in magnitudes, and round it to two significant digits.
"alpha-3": -0.046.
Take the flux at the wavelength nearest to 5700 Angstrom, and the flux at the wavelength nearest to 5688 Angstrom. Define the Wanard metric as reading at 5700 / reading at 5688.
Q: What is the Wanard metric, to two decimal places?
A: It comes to 1.00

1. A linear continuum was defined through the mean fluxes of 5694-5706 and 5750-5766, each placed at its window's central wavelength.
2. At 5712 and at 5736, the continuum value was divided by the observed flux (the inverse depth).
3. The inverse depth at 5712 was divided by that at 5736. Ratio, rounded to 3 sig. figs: 1.22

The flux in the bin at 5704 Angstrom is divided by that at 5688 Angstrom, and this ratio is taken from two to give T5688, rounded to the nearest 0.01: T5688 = 0.95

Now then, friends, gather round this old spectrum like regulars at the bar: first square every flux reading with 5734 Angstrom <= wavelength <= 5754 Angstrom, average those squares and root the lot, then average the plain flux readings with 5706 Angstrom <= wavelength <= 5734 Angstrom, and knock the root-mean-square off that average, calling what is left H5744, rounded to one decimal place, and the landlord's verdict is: -1.8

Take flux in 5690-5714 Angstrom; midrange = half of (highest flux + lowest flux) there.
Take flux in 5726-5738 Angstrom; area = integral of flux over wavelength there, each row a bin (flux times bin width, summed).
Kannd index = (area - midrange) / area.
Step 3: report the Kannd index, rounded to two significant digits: 0.92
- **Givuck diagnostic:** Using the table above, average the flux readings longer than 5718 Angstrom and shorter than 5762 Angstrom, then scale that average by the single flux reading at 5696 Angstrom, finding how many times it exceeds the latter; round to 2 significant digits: 0.99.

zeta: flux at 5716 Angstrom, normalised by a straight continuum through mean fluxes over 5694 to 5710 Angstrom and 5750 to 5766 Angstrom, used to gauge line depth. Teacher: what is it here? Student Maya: 0.99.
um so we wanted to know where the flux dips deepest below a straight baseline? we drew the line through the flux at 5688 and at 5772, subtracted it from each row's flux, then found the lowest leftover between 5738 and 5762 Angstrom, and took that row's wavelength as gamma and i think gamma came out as 5756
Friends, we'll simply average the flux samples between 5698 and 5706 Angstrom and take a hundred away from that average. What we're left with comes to -73.8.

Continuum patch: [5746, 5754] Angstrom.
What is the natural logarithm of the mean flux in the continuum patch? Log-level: 3.30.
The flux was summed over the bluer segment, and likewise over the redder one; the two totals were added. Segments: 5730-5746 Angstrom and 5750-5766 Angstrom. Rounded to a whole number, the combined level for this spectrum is 221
